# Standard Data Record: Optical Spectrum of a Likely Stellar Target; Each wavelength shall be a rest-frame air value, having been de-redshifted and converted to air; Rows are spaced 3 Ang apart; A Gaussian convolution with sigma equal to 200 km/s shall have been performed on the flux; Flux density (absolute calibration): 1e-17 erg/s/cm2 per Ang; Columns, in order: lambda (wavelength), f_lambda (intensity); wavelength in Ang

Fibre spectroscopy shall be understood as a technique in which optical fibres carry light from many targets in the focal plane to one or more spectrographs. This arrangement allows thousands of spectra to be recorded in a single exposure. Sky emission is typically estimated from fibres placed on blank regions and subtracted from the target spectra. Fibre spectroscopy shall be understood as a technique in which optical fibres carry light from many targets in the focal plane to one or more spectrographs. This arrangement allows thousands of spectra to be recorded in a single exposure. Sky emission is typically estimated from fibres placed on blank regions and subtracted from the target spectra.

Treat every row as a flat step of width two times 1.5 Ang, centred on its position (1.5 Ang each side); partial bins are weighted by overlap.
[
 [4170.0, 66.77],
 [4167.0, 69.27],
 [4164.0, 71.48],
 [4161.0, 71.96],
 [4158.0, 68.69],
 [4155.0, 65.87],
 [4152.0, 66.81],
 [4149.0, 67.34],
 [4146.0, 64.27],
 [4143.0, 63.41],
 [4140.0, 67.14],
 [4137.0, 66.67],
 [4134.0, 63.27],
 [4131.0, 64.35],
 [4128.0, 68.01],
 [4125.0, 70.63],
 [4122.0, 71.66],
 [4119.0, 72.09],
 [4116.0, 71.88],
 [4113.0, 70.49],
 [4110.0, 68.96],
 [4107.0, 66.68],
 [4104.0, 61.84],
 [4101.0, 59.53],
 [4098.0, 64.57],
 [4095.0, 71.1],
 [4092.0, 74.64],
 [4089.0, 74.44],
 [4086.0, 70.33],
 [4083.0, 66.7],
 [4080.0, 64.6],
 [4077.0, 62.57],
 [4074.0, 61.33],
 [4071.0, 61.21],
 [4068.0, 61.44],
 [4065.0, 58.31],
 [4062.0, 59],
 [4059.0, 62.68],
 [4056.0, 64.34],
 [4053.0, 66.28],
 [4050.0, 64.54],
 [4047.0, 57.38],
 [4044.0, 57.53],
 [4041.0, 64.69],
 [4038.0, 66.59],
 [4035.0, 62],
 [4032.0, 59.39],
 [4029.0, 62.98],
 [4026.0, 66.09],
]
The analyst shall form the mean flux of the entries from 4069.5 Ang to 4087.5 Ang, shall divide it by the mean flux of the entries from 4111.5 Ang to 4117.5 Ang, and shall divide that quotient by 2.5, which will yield 0.36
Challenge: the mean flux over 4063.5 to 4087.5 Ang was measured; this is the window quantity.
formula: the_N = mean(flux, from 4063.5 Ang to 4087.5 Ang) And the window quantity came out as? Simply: 63.3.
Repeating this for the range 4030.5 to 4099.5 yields 64.2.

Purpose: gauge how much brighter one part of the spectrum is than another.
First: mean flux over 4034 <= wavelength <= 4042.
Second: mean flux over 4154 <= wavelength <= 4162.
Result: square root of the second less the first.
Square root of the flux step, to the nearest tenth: 2.1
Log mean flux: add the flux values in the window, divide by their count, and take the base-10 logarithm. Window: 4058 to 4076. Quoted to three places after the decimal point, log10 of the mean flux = 1.783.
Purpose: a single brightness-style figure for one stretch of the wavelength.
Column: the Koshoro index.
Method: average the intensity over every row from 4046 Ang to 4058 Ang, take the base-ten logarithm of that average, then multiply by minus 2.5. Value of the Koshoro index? -4.50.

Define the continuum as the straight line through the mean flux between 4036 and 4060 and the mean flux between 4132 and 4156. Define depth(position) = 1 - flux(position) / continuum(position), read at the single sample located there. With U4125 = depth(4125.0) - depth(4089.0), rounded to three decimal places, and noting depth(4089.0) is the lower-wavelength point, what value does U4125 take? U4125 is 0.076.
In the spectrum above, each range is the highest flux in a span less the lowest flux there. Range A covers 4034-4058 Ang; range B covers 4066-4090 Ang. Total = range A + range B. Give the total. 22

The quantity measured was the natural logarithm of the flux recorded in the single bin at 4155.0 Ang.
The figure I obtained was 4.19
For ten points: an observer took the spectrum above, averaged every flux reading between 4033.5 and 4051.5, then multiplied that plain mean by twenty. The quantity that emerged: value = 1242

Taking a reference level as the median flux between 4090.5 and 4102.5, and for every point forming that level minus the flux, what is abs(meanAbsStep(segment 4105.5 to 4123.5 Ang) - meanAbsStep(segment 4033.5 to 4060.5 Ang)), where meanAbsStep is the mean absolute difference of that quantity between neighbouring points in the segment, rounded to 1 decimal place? 2.1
